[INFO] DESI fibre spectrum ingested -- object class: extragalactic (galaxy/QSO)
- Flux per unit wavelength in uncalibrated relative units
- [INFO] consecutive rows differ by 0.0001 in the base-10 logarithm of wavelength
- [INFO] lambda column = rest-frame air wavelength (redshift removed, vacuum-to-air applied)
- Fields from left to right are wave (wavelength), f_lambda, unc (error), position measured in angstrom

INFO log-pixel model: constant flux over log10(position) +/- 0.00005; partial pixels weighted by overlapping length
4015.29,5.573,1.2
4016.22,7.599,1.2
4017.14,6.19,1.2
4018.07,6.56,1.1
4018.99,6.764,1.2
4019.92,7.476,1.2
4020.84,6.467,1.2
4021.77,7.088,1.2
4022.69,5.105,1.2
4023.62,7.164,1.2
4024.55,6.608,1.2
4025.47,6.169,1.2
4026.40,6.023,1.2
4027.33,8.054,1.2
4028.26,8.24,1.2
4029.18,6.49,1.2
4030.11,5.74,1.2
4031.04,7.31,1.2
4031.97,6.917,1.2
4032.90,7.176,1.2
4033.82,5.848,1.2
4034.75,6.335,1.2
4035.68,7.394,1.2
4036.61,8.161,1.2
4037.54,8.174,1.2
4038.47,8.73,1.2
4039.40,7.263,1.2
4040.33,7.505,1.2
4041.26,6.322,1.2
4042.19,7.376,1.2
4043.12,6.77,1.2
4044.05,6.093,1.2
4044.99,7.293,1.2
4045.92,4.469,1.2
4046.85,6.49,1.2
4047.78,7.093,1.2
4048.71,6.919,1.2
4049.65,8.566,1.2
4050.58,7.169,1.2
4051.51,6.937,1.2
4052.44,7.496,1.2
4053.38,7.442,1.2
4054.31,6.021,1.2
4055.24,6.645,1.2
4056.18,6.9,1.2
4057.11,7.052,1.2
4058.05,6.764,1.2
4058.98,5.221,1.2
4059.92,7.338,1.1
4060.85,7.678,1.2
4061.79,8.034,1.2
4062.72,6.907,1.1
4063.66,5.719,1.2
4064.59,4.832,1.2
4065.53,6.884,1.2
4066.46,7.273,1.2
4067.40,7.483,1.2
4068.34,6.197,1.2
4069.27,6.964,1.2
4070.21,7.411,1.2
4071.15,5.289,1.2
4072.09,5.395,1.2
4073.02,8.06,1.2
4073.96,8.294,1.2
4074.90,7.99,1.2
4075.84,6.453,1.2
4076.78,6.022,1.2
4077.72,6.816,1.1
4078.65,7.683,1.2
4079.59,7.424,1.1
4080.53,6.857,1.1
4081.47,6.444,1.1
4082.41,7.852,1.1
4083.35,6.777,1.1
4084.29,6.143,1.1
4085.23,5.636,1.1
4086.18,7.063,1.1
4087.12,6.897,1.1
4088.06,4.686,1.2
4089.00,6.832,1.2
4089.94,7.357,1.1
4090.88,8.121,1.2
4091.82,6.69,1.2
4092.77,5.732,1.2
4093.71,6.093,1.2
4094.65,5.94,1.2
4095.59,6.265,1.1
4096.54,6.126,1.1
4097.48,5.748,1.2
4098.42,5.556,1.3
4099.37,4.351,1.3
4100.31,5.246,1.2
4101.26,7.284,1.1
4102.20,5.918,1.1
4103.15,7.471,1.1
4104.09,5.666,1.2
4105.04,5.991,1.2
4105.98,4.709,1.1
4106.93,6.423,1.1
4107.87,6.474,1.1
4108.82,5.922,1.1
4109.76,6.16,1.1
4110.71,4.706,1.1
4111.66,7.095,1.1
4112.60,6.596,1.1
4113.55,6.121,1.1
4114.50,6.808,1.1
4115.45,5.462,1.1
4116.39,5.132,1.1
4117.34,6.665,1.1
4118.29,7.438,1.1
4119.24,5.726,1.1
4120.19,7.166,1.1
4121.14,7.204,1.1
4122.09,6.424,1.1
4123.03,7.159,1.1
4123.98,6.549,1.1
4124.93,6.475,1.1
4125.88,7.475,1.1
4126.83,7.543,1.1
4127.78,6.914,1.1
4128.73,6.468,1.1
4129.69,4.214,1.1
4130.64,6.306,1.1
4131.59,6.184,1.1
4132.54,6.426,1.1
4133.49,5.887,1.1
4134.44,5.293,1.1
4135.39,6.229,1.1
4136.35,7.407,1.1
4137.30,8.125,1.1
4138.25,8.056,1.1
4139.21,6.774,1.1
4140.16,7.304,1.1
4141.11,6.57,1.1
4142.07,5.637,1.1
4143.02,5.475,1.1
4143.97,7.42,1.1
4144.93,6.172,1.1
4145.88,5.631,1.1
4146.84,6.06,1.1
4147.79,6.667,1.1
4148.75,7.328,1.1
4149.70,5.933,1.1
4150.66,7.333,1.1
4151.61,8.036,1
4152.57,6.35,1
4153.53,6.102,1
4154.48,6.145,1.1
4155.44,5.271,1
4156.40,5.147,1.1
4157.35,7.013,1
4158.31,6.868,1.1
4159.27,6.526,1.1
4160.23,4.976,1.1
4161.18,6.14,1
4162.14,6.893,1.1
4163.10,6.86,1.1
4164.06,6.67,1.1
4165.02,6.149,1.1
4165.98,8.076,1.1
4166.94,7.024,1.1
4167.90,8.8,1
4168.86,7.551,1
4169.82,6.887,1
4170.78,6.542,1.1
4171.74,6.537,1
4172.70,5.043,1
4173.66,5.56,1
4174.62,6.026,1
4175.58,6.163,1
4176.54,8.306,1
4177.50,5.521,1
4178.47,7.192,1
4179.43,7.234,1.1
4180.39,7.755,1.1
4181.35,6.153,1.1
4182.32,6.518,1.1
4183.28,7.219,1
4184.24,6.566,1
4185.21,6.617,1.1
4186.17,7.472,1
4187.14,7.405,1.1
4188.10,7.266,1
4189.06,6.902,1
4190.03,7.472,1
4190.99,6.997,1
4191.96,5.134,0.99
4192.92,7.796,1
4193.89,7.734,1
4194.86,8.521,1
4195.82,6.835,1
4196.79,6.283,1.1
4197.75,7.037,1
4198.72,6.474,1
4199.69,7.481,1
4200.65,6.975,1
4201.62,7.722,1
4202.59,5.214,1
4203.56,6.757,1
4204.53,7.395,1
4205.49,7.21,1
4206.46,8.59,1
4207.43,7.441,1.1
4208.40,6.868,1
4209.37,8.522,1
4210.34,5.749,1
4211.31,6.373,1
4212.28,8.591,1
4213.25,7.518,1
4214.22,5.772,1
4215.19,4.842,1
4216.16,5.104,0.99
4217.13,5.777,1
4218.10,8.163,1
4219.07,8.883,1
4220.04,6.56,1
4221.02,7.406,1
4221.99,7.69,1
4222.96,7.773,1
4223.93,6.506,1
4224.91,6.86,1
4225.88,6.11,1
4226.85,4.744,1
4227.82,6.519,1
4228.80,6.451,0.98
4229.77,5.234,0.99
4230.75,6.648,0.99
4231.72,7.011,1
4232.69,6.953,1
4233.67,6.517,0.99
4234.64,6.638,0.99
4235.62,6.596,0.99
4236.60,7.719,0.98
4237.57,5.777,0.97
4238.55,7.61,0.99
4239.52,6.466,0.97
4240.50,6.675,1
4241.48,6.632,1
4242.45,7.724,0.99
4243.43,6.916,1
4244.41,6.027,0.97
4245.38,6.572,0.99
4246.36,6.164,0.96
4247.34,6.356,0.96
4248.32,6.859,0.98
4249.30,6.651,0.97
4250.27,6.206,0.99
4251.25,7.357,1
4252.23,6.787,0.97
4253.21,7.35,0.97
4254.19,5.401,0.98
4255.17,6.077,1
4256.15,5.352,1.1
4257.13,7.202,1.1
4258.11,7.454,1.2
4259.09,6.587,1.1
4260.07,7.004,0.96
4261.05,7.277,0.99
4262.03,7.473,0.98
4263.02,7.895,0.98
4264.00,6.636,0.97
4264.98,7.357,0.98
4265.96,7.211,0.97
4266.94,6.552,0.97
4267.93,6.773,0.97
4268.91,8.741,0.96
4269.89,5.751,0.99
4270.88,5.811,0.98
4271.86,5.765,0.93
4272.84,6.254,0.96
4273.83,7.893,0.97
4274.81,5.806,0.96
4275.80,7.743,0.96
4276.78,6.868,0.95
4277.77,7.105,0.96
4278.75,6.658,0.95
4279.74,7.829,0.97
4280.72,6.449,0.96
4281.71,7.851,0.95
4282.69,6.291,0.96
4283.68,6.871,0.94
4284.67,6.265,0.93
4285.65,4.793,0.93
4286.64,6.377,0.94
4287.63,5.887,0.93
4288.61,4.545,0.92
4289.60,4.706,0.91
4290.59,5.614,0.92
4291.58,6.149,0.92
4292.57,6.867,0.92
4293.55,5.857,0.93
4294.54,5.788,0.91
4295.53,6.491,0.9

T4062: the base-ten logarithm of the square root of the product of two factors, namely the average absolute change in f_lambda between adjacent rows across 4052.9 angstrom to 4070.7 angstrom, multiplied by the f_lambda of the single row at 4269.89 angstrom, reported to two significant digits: 0.35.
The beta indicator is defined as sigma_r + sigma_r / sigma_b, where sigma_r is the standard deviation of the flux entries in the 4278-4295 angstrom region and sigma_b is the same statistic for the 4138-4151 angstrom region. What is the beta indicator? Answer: 2.1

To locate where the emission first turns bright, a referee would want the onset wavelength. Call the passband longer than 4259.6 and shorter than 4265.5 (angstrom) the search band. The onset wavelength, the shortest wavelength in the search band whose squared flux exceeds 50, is 4261.05 angstrom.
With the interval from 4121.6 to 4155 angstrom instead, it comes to 4123.03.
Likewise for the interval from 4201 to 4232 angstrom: 4201.62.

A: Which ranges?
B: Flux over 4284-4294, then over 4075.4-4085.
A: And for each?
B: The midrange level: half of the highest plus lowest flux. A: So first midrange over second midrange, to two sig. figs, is 0.82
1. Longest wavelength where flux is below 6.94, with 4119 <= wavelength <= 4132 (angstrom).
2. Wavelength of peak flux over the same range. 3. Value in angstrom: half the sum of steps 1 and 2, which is 4129.2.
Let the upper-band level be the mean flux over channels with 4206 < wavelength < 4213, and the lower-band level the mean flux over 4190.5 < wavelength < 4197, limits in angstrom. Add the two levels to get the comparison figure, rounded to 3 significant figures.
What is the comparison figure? 14.5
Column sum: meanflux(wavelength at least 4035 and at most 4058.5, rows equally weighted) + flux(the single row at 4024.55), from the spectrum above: 13.7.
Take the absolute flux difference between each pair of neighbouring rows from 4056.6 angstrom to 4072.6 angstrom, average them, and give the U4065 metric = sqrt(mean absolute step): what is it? 0.98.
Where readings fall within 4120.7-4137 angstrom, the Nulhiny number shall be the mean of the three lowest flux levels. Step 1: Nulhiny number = 5.1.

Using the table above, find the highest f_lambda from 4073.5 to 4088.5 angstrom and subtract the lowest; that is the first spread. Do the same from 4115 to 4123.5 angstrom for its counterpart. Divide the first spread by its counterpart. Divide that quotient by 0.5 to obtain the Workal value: 3.1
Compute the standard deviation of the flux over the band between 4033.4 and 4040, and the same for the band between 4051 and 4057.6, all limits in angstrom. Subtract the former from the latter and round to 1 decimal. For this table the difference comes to -0.5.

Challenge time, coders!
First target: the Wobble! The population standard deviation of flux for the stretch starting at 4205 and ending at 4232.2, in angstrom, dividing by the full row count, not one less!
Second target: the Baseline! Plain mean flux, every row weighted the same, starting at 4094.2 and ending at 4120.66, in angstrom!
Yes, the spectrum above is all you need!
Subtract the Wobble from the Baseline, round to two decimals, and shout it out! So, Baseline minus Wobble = 4.94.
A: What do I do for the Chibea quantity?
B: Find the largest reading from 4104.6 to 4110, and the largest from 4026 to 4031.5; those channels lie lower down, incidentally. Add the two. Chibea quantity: 14.7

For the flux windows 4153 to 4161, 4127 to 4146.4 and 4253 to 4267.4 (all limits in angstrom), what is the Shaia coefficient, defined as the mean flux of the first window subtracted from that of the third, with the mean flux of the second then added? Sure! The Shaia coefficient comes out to 7.27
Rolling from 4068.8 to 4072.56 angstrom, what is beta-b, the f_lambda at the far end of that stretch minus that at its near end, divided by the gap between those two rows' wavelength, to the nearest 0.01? -0.56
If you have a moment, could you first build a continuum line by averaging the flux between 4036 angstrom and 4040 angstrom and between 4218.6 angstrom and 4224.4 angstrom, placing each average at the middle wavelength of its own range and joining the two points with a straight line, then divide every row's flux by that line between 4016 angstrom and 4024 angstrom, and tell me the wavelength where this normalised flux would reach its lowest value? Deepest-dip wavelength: 4022.69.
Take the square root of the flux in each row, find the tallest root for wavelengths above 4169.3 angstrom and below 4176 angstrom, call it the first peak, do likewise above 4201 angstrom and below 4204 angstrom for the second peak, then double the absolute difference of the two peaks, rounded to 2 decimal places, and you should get 0.31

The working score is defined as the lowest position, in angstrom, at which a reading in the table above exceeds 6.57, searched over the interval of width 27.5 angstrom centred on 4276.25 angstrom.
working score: 4263.02 angstrom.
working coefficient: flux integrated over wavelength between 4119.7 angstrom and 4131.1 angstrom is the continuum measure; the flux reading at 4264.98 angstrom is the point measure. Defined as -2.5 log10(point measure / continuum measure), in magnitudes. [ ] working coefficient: 2.53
